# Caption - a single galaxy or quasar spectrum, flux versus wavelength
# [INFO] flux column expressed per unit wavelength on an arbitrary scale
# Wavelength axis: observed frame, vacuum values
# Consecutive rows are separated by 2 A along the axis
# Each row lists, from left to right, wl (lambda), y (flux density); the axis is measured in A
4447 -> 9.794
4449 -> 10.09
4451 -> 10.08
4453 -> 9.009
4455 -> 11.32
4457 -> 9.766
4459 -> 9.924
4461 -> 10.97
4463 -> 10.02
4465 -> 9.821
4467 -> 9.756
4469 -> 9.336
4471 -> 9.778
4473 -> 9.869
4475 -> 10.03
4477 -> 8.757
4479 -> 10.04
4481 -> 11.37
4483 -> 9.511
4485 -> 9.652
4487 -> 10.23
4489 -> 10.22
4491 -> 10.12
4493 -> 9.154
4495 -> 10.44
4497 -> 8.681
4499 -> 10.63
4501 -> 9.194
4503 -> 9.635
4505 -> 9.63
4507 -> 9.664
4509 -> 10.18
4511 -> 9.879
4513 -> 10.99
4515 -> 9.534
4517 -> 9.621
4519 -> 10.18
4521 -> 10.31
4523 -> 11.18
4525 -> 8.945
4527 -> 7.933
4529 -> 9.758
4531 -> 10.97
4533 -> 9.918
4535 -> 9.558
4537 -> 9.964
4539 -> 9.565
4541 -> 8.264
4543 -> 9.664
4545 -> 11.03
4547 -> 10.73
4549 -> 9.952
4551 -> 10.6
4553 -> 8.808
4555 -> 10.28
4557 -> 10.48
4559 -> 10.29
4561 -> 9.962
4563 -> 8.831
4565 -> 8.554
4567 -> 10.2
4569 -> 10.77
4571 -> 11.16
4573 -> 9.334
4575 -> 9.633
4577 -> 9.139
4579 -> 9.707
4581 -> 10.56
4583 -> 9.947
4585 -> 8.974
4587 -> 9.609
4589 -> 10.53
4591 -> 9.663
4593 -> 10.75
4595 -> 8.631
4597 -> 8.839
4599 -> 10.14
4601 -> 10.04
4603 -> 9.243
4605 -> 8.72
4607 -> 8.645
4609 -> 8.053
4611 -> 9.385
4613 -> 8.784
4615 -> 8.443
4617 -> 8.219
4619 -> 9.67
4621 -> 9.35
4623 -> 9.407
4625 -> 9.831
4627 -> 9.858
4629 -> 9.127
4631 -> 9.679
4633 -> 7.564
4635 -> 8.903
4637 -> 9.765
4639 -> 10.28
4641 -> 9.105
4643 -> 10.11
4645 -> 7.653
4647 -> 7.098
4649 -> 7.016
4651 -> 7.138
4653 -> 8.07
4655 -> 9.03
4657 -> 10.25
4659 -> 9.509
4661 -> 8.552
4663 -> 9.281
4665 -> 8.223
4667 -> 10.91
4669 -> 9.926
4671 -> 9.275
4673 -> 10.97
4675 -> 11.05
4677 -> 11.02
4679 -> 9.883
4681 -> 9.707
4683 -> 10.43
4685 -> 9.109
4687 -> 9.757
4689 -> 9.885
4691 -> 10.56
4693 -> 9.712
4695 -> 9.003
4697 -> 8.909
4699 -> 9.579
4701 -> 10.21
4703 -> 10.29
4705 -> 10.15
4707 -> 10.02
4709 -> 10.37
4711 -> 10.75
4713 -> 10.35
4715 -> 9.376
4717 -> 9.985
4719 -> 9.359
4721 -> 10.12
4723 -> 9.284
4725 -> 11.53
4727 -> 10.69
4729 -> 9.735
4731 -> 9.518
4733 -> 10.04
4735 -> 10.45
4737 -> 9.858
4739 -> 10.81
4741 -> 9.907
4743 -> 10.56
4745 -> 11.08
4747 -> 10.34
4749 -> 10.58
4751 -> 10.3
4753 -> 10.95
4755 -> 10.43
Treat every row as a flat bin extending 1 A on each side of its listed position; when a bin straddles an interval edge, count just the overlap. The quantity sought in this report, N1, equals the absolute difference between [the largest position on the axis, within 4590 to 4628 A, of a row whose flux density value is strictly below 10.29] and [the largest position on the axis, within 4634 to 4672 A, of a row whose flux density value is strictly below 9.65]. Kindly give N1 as 44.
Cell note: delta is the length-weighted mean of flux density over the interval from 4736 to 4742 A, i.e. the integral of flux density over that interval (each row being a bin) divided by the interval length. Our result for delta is 10.2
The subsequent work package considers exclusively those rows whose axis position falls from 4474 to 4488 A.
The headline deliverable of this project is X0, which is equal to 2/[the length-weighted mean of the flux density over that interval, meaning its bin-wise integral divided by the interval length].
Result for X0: 0.201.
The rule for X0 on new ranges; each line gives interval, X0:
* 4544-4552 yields 0.189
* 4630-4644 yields 0.214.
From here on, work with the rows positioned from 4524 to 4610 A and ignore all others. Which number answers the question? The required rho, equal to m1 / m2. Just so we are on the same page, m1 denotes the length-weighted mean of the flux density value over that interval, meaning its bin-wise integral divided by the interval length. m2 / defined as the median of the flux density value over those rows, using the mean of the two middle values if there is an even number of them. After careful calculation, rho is 1.00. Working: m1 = 9.7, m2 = 9.7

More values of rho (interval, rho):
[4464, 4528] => 1.00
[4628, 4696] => 0.97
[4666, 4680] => 0.96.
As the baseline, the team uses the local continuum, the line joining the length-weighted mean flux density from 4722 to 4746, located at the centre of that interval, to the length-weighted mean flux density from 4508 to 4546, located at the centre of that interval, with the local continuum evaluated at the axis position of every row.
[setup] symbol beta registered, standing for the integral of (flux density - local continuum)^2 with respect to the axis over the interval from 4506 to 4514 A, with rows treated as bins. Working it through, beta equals 3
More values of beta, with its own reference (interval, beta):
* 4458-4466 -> 3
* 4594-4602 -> 7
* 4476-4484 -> 7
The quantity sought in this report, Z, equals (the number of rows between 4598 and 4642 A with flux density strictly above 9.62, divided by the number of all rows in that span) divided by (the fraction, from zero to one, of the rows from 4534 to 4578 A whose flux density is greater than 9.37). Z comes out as 0.5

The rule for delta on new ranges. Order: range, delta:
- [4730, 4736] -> 10.0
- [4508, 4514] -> 10.3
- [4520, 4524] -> 10.7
